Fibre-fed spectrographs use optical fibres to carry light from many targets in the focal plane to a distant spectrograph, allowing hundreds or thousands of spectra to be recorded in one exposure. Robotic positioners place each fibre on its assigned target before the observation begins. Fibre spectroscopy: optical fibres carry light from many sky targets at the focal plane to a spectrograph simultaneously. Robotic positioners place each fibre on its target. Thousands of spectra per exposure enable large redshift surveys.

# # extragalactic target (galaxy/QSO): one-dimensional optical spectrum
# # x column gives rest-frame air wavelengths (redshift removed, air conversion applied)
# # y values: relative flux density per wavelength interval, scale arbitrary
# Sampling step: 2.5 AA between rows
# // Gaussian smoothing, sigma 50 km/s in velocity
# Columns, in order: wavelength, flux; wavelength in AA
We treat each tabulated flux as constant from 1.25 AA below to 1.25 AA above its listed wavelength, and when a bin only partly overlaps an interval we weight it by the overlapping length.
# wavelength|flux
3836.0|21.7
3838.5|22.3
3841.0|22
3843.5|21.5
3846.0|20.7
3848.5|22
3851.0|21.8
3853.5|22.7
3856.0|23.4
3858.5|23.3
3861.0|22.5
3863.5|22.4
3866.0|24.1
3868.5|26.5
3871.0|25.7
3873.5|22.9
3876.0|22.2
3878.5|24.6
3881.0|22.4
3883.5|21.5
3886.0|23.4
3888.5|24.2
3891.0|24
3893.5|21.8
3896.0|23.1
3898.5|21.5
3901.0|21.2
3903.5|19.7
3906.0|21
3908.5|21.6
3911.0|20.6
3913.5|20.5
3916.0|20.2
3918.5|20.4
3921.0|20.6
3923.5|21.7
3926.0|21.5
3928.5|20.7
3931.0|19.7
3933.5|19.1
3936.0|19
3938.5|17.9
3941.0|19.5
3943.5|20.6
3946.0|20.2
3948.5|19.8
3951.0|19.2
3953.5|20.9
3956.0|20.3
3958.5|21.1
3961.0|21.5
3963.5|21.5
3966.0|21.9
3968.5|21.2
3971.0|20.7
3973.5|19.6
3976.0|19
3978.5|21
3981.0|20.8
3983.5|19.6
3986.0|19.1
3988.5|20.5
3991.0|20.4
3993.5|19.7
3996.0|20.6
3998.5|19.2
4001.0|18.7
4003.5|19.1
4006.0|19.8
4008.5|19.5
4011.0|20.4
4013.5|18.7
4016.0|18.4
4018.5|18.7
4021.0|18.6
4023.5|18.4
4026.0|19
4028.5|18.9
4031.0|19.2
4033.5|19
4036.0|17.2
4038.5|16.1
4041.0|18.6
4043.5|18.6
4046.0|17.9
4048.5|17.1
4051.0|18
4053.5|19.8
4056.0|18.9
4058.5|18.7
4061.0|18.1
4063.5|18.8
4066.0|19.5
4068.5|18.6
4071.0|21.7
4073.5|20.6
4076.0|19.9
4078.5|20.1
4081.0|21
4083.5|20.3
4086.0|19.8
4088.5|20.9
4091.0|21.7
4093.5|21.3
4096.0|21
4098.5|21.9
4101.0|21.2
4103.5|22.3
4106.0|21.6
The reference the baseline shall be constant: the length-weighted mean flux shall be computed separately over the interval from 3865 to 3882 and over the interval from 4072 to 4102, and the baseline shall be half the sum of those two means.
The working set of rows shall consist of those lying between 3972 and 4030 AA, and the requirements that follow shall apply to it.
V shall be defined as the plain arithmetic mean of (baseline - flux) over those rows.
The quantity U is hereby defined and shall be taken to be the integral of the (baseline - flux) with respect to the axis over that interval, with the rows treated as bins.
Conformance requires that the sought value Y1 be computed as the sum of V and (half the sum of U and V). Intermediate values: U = 173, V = 3.0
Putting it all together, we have 91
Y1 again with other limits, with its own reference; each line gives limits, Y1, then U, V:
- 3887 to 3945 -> 48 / 91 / 1.6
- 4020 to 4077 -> 111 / 211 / 3.7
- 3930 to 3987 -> 69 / 131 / 2.3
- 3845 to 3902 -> -16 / -30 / -0.5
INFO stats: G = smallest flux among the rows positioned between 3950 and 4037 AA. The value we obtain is 17.2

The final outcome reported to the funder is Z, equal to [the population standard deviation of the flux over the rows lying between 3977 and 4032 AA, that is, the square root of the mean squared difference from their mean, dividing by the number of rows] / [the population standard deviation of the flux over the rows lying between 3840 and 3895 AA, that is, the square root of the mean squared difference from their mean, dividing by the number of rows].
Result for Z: 0.6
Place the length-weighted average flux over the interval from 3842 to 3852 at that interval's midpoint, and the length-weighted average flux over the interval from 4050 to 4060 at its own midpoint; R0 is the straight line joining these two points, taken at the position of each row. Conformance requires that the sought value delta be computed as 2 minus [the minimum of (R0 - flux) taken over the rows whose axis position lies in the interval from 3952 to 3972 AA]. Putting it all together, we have 3.9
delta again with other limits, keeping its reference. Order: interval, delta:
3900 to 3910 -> 2.9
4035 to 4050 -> 1.6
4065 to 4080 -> 5.1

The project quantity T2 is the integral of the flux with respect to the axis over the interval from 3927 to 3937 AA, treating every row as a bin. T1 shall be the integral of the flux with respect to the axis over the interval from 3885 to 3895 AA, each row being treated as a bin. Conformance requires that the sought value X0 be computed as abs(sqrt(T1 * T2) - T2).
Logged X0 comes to 17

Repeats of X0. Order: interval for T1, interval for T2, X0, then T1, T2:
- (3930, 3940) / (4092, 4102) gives 13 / 189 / 214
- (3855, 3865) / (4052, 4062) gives 19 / 229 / 189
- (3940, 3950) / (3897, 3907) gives 4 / 200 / 209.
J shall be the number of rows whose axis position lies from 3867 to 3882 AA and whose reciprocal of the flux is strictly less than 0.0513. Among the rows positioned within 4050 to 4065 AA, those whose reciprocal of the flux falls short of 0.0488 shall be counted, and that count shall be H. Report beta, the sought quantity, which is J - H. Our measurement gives 6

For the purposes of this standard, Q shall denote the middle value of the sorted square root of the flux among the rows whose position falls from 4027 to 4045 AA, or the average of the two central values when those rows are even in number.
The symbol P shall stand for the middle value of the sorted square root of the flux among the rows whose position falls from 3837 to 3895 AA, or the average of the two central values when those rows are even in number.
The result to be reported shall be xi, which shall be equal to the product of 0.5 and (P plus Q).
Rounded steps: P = 4.74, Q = 4.31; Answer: 4.53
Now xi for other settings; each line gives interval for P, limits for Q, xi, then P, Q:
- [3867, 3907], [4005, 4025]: 4.54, 4.76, 4.32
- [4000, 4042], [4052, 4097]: 4.40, 4.32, 4.47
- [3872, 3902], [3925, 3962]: 4.63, 4.76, 4.49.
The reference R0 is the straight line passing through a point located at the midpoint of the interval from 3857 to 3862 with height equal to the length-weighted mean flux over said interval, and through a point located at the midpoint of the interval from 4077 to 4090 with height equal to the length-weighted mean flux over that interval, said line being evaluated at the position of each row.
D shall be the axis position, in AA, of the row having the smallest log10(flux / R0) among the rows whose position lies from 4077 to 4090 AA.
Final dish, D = 4086.0 AA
